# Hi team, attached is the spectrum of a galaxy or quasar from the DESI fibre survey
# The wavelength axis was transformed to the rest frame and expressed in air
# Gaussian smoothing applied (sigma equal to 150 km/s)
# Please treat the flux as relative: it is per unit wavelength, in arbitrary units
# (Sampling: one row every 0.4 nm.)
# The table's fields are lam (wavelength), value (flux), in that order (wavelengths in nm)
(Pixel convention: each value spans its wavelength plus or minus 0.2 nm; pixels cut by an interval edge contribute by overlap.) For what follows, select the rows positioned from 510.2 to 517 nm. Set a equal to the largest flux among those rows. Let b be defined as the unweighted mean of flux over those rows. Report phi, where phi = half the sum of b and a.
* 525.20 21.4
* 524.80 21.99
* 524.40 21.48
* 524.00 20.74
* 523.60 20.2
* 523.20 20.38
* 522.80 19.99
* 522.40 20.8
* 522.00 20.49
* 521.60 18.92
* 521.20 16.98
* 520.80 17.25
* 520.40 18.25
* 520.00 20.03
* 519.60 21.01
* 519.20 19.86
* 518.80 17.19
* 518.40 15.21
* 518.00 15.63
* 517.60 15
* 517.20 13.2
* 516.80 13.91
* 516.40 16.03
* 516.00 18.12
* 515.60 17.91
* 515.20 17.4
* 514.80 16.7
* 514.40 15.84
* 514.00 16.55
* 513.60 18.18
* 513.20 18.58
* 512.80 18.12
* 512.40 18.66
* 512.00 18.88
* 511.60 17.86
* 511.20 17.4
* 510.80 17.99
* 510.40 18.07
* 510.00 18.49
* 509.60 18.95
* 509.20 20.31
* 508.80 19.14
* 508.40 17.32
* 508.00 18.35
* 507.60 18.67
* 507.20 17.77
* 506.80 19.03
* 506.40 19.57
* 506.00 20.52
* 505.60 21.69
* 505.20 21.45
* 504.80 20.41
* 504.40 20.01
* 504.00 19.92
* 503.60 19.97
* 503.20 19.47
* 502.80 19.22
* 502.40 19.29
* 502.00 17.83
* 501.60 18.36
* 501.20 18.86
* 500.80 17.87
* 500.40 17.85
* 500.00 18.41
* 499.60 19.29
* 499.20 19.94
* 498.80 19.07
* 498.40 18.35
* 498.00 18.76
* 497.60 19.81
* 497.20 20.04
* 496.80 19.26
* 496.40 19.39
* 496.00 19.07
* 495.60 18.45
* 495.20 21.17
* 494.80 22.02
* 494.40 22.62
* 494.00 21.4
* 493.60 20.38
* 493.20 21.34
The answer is 18.2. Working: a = 18.88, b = 17.4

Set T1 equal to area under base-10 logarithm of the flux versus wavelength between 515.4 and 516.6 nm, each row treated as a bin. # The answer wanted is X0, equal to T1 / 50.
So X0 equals 0.0297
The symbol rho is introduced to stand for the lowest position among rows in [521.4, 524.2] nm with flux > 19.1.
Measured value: 522.00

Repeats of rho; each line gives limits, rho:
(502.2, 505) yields 502.40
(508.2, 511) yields 508.80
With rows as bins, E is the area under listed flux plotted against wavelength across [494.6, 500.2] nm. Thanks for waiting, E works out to 109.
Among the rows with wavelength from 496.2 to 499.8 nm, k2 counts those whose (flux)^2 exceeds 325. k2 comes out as 9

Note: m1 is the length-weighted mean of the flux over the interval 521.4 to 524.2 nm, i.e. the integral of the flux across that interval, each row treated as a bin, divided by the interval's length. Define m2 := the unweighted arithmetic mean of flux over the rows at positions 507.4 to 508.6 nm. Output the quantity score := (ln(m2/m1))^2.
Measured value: 0.0121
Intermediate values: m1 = 20.2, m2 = 18.1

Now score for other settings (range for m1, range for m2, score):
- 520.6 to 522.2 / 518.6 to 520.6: 0.0021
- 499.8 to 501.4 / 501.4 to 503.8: 0.0017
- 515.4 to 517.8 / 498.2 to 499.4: 0.0390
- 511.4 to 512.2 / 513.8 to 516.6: 0.0066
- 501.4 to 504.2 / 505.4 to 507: 0.0029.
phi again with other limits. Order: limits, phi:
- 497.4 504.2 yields 19.5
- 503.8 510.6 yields 20.5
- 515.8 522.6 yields 19.3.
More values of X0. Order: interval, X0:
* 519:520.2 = 0.0314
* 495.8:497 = 0.0308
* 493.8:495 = 0.0322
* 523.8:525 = 0.0319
